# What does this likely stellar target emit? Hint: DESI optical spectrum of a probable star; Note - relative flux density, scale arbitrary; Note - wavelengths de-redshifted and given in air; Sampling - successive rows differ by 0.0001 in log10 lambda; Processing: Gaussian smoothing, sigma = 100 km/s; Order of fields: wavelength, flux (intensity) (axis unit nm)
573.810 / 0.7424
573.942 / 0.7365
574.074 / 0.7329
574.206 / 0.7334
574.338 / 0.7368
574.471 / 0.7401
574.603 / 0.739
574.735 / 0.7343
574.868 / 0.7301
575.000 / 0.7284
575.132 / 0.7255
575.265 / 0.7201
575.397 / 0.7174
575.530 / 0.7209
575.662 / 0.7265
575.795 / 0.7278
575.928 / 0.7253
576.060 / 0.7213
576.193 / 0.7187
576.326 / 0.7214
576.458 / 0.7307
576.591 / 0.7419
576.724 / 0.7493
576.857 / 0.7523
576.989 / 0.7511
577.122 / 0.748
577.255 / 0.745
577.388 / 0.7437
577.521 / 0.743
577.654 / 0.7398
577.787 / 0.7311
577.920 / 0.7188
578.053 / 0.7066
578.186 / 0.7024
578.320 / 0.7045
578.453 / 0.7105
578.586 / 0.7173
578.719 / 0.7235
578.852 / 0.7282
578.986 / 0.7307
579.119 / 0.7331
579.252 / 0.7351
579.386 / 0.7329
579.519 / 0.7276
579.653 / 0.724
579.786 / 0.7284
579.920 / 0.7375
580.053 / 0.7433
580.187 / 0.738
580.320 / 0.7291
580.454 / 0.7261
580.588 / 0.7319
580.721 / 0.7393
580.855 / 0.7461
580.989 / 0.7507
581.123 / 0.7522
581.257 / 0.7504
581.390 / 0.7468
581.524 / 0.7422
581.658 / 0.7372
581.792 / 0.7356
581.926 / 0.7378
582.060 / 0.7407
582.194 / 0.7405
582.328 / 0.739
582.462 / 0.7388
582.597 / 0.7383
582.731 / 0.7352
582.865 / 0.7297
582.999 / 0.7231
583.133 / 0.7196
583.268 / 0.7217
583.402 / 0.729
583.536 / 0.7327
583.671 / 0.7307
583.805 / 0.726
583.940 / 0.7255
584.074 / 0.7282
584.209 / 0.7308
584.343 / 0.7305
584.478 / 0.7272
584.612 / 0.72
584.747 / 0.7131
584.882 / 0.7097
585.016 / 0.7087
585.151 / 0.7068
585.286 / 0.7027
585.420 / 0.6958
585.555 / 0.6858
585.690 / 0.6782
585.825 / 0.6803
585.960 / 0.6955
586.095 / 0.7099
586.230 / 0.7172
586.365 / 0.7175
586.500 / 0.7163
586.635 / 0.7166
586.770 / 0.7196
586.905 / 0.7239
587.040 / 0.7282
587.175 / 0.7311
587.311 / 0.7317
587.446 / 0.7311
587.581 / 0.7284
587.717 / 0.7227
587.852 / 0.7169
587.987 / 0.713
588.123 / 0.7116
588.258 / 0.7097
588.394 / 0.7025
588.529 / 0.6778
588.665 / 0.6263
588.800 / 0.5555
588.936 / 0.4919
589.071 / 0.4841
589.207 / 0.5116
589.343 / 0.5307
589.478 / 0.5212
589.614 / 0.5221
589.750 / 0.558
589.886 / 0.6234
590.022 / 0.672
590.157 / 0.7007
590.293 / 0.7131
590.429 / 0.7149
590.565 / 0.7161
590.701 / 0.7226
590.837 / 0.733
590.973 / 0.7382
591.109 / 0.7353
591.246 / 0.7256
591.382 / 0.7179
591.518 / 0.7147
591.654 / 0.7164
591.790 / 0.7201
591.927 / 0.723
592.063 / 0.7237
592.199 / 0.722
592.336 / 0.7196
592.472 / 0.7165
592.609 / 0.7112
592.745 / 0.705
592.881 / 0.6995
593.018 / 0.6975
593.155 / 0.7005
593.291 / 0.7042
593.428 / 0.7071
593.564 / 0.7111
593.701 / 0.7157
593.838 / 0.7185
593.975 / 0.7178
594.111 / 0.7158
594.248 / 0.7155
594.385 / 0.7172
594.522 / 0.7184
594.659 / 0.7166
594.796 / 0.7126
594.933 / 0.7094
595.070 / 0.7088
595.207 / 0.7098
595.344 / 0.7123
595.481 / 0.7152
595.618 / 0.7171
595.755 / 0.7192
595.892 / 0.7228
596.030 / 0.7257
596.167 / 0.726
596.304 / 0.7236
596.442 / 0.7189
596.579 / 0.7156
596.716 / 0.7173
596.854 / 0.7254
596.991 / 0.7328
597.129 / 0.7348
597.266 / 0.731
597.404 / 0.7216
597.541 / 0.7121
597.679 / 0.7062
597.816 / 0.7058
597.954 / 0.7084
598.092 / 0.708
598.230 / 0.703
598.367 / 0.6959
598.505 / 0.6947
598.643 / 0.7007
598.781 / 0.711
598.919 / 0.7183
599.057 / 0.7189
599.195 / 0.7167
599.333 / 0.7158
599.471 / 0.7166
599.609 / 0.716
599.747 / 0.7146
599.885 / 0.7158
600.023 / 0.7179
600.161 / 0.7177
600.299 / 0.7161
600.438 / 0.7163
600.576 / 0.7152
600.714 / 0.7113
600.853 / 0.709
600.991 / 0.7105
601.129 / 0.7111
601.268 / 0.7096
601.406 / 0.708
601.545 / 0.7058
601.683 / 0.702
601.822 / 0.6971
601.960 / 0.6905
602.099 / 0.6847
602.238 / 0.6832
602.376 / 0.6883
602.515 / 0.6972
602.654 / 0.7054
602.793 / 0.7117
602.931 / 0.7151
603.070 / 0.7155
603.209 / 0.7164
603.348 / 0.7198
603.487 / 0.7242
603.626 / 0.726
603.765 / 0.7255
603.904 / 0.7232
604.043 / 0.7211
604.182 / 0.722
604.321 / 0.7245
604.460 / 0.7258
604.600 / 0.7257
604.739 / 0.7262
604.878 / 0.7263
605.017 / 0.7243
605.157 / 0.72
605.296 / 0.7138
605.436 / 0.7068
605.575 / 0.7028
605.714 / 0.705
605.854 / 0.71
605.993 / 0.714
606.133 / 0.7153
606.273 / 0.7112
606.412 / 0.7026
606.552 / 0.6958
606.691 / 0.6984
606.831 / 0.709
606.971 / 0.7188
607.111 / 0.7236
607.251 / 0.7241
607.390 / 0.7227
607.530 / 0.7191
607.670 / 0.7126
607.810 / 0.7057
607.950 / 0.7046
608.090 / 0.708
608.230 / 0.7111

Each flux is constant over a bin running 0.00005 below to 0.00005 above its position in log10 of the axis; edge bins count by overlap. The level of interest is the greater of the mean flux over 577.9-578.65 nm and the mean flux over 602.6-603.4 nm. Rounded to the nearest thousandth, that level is 0.714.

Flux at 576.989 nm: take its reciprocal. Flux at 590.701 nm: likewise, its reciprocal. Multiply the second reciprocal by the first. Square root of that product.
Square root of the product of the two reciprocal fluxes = 1.36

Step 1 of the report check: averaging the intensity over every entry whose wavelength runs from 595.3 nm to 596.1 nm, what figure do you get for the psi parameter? 0.719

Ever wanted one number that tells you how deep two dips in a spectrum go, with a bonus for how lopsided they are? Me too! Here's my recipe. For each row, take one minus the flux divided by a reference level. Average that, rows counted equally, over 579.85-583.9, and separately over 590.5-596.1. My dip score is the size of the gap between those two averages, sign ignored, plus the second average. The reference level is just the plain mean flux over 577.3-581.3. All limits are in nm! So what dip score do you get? 0.047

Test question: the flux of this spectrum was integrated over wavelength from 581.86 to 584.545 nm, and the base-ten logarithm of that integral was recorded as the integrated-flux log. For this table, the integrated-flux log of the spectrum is 0.293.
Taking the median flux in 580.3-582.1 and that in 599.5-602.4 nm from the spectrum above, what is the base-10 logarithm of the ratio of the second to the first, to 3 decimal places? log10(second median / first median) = -0.018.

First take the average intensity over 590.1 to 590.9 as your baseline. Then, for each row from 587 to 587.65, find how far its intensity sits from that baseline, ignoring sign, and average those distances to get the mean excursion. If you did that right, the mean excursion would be 0.013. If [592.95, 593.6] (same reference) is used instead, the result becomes 0.013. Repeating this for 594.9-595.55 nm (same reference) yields 0.006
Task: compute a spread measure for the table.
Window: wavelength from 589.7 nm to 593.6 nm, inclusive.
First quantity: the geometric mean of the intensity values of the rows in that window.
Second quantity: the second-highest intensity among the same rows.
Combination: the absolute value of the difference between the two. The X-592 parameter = 0.031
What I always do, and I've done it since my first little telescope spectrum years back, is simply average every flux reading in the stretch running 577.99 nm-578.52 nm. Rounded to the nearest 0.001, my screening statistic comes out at 0.706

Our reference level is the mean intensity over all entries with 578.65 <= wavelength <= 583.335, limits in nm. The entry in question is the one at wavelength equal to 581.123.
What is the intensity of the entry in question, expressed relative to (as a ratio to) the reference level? 1.02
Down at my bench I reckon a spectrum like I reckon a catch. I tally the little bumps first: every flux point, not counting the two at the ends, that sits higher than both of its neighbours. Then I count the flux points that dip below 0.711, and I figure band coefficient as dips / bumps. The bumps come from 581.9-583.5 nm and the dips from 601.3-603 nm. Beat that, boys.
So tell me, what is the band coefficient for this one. 10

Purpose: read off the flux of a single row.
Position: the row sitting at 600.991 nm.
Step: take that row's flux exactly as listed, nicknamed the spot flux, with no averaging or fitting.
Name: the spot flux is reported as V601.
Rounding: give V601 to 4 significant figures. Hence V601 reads 0.7105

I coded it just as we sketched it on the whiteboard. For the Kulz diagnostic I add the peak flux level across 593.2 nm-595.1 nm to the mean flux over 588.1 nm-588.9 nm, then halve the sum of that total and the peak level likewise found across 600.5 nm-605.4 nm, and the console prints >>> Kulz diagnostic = 1.05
